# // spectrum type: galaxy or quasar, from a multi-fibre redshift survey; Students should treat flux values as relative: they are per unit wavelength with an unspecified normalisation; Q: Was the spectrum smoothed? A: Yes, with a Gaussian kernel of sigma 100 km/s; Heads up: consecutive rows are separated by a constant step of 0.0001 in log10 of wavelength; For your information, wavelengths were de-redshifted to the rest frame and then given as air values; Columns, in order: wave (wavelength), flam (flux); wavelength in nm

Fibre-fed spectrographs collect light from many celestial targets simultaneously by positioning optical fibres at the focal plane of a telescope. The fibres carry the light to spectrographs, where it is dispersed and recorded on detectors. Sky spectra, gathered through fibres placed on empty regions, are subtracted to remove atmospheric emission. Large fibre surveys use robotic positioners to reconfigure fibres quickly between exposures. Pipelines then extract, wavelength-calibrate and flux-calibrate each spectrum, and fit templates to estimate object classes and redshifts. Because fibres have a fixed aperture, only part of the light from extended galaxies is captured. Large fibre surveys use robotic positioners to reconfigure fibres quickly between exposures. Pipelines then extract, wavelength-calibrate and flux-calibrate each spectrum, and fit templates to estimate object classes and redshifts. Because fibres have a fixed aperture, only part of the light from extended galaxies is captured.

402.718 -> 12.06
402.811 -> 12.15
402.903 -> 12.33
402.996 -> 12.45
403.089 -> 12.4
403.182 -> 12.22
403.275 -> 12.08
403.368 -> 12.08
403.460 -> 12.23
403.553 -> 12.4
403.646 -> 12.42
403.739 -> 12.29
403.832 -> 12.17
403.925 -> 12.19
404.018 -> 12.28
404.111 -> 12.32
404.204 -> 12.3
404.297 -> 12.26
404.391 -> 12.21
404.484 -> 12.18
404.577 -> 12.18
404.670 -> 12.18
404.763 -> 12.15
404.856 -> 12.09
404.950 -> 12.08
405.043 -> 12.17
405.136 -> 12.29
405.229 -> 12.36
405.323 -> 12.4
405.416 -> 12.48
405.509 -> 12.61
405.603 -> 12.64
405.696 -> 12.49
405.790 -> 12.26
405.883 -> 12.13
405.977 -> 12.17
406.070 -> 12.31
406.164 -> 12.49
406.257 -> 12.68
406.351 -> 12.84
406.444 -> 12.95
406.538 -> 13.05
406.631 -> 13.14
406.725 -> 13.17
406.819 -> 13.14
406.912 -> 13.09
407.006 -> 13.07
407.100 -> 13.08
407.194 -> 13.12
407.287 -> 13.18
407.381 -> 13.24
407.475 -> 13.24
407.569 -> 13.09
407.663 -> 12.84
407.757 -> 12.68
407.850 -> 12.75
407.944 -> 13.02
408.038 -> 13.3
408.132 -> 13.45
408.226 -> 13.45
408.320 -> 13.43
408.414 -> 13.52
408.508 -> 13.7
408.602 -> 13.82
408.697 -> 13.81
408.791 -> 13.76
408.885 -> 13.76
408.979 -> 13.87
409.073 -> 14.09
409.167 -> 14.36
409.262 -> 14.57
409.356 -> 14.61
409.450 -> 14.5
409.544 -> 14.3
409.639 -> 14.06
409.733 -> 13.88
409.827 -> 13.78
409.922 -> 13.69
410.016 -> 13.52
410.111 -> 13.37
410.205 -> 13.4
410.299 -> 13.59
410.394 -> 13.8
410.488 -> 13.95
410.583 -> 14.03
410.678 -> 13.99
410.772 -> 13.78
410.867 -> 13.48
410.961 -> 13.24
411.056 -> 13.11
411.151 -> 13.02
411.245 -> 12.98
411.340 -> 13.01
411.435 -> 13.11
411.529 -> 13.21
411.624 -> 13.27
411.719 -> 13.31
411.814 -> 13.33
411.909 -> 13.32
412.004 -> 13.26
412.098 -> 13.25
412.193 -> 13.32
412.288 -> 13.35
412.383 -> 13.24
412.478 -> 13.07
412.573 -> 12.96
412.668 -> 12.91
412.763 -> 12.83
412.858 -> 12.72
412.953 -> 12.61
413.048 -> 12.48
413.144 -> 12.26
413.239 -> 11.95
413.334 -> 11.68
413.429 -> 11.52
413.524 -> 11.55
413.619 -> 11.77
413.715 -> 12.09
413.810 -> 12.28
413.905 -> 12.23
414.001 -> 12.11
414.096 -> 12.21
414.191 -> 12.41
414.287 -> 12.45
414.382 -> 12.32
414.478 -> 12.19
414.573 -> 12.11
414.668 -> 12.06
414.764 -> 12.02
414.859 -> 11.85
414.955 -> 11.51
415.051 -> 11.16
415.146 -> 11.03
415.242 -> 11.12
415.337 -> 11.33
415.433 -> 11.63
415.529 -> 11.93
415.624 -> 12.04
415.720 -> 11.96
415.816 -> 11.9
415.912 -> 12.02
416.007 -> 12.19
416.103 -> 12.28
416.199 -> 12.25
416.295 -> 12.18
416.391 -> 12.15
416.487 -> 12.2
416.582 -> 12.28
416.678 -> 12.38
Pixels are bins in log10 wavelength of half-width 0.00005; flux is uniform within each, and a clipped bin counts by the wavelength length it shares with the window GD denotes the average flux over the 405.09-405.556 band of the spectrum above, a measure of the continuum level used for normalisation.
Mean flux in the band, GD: 12.43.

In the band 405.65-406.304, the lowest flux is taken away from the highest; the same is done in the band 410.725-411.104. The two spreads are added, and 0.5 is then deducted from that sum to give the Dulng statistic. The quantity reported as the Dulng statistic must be 0.72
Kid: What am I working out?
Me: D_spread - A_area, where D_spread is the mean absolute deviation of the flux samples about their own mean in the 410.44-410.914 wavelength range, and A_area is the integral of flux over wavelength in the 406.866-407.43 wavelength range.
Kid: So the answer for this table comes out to -7.2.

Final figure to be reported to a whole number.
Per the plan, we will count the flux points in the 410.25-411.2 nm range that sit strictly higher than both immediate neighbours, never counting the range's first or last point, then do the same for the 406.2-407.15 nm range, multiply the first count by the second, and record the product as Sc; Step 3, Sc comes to 1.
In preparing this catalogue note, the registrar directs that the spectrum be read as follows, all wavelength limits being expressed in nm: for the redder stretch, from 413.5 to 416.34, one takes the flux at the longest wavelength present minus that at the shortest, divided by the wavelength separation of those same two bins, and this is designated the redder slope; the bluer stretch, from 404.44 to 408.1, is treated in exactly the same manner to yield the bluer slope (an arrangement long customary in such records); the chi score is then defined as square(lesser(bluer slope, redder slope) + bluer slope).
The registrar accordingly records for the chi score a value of 0.29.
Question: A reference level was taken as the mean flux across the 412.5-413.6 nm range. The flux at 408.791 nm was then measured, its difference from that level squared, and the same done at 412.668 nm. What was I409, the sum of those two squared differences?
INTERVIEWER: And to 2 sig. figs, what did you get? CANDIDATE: 2.4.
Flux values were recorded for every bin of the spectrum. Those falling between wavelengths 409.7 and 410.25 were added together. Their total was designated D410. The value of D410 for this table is 82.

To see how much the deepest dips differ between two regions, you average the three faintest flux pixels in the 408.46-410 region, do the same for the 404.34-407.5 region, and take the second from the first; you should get 1.6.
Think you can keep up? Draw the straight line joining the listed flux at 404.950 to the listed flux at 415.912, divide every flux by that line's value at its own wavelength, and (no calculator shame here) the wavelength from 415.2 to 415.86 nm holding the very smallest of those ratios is 415.242 nm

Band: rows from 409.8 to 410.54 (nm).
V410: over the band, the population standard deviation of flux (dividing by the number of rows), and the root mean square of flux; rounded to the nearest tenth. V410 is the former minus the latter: -13.4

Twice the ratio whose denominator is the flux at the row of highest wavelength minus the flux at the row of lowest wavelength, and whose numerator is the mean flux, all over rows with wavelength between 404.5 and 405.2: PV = 221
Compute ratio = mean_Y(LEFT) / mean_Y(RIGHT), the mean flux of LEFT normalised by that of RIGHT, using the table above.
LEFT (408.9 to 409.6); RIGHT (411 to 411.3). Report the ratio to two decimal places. 1.10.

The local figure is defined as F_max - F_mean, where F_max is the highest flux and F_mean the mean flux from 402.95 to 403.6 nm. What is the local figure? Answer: 0.18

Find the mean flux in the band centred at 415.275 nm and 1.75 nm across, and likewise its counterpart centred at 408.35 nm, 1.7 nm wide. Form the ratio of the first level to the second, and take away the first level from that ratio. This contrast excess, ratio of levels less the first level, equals -10.9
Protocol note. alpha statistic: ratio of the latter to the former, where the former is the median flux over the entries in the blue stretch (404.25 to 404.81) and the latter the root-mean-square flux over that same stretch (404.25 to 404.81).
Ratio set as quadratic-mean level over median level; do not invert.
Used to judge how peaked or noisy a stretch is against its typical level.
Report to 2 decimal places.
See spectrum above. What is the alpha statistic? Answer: 1.00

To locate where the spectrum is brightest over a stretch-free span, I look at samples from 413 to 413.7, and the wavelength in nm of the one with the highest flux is 413.048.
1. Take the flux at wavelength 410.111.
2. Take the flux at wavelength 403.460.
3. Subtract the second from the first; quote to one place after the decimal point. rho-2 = 1.1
